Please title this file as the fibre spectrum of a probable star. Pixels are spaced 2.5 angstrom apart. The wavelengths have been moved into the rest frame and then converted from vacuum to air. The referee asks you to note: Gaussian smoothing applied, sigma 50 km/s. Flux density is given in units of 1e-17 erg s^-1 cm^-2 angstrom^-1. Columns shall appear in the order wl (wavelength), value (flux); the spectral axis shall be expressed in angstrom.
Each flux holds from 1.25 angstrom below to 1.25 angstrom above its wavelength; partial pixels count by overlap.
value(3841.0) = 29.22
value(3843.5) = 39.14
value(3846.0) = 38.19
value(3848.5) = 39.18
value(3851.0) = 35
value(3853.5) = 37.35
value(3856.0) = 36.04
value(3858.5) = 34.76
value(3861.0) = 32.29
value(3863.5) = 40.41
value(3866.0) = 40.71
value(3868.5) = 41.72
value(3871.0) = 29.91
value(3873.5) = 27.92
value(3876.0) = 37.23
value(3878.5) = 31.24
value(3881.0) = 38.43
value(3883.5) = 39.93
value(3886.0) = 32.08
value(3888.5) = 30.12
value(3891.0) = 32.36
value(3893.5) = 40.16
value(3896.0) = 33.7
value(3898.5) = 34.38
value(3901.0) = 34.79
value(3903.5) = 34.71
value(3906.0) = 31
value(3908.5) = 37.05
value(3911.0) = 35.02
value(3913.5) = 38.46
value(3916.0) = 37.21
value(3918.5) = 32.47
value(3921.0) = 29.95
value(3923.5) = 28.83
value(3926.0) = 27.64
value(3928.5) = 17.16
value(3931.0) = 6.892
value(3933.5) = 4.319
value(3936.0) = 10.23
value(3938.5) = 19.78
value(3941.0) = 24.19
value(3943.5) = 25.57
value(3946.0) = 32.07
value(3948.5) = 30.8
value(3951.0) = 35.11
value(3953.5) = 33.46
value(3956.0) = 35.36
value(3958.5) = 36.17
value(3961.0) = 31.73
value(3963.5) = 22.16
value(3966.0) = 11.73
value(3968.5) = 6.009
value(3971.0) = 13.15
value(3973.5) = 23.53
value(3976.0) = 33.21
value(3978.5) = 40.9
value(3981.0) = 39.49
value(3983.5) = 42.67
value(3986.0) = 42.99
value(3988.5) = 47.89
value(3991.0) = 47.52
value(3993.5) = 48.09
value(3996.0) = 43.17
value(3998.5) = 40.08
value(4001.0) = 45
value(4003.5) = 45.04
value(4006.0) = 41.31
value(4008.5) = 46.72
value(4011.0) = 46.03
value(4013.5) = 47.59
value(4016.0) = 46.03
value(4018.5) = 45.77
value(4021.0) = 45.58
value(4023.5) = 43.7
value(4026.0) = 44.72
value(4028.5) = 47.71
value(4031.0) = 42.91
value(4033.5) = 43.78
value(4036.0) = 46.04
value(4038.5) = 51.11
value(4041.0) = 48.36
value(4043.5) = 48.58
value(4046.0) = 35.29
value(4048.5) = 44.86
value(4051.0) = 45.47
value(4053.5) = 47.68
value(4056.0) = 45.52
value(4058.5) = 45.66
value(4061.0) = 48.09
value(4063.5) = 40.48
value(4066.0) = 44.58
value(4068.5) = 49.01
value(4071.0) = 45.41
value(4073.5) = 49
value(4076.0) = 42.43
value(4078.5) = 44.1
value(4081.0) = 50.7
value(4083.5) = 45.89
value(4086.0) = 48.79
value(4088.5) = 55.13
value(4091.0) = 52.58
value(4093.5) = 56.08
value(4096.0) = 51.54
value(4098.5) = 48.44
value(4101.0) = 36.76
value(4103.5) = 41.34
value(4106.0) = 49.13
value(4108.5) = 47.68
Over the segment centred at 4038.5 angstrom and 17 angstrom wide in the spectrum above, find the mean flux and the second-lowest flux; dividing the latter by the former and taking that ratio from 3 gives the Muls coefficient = 2.05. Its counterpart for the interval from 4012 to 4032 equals 2.04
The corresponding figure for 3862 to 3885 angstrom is 2.18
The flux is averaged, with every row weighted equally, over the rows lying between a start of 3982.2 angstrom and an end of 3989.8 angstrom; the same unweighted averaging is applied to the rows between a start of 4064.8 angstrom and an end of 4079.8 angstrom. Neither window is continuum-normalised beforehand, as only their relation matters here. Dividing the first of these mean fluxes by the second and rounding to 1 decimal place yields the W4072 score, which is 1.0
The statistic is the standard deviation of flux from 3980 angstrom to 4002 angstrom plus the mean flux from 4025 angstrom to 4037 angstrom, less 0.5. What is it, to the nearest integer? 48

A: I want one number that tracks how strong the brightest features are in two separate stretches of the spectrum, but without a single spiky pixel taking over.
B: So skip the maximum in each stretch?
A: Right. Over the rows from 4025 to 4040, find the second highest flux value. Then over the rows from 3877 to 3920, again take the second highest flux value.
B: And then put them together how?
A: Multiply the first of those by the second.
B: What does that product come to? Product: 1905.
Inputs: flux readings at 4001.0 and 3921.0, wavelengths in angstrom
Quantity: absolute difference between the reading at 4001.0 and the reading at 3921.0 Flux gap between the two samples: 15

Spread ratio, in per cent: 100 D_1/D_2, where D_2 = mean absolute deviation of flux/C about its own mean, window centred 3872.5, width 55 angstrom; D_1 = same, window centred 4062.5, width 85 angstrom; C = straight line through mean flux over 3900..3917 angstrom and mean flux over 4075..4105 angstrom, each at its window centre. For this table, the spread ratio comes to 58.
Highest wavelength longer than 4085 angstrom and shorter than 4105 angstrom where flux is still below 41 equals 4101.0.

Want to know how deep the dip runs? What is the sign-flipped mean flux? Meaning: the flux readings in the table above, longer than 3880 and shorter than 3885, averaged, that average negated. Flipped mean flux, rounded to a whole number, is -39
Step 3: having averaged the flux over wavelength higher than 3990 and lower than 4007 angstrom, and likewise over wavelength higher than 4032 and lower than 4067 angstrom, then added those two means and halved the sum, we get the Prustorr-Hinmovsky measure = 45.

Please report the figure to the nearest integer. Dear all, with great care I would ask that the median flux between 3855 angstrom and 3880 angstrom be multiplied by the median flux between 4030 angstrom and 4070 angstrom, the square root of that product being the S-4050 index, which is 40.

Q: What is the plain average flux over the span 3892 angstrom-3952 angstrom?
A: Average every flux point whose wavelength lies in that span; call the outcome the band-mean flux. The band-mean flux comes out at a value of 28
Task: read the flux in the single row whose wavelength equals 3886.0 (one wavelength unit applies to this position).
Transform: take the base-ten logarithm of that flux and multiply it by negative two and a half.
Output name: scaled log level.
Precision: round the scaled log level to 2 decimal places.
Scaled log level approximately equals -3.77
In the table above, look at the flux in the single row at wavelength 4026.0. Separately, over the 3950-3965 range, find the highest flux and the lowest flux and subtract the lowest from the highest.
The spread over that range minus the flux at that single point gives -31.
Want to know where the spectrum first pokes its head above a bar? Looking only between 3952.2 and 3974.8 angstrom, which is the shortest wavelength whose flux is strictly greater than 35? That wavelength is 3956.0 angstrom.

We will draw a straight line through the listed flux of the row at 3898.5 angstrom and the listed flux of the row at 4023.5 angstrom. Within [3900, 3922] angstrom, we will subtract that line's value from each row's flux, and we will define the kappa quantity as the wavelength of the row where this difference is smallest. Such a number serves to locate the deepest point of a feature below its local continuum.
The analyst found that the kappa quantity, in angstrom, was 3921.0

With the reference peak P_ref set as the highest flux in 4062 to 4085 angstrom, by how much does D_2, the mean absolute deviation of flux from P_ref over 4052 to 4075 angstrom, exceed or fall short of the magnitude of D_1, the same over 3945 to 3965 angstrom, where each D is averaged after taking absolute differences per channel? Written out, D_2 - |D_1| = -14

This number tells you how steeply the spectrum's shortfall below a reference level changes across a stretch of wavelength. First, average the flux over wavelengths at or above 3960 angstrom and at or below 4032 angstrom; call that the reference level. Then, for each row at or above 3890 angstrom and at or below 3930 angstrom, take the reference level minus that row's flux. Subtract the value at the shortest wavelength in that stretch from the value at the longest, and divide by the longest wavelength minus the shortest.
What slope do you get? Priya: 0.41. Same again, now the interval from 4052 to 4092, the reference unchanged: -0.13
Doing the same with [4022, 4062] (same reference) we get -0.12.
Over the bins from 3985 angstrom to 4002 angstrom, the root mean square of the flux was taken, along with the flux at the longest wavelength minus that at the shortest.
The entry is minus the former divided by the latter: -22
